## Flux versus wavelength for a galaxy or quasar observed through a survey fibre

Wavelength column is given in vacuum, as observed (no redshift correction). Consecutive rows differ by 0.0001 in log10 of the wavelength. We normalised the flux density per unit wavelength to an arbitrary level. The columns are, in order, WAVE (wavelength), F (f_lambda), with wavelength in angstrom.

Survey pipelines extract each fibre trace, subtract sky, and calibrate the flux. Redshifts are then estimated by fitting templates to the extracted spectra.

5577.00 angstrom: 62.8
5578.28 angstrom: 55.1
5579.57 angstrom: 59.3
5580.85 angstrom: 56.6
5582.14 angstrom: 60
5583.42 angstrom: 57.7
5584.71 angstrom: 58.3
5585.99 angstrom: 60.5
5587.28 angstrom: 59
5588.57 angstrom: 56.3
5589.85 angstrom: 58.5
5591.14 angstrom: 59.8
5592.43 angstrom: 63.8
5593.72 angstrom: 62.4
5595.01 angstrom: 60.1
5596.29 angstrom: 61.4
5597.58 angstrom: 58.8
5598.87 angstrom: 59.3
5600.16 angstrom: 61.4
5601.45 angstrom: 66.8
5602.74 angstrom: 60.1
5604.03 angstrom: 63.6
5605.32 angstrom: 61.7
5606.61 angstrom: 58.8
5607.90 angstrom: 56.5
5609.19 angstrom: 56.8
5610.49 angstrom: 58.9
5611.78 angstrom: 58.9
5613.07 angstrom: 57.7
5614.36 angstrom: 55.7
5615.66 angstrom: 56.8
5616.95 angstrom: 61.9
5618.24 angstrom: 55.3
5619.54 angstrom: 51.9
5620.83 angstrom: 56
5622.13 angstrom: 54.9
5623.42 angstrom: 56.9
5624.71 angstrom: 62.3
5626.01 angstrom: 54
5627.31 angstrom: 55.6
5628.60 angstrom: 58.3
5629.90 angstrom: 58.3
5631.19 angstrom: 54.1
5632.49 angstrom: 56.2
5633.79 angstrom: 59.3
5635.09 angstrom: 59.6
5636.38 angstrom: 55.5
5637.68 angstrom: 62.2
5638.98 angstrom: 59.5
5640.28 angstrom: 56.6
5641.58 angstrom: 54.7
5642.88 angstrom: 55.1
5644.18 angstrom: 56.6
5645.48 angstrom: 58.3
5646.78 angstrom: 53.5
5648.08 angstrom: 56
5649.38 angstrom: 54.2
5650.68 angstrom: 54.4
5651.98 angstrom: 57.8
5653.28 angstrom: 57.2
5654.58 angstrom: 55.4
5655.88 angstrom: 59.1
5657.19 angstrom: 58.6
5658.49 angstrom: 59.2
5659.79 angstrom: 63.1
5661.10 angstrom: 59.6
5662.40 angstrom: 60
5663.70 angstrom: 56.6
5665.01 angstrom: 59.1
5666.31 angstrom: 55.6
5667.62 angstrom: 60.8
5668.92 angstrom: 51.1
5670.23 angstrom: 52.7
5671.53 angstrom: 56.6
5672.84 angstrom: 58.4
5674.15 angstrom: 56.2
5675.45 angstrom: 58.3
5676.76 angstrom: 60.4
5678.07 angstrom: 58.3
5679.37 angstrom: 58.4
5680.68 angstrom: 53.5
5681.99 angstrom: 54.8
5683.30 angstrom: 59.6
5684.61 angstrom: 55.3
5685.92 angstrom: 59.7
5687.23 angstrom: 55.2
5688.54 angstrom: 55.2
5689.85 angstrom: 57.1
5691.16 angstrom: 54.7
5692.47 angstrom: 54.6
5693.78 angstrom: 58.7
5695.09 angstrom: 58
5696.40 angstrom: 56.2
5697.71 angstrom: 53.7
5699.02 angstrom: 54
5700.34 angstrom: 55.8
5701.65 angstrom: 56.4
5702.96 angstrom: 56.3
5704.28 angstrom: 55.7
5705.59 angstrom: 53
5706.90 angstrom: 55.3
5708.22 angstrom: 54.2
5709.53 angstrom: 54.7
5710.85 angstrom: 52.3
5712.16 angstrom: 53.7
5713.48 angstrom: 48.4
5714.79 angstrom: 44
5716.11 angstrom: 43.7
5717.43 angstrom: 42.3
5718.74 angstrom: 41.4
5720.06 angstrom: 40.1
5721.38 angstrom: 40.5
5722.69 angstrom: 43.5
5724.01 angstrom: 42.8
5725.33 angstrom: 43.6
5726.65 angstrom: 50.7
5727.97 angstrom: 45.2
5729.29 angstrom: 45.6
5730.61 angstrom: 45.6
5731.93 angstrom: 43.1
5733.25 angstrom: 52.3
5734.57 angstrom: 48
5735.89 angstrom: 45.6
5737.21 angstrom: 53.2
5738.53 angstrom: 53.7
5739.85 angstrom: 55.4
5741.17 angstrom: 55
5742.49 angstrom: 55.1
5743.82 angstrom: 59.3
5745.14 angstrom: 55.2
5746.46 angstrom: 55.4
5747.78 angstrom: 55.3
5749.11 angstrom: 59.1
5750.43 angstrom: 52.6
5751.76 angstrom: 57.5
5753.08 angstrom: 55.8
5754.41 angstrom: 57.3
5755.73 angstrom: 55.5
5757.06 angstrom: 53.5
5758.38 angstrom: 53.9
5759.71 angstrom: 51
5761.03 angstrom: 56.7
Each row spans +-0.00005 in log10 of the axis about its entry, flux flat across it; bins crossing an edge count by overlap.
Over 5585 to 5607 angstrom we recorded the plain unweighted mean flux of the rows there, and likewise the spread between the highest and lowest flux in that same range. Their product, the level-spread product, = 638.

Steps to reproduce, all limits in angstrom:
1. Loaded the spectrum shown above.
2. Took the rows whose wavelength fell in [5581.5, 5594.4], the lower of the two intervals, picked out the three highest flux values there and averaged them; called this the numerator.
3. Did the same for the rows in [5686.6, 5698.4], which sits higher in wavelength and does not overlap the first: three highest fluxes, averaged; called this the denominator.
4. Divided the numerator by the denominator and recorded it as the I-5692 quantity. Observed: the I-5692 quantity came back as 1.07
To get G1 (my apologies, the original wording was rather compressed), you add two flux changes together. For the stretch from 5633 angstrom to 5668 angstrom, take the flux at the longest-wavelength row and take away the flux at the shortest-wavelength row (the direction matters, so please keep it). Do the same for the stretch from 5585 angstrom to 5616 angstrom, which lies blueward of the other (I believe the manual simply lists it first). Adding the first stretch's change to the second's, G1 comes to -2.2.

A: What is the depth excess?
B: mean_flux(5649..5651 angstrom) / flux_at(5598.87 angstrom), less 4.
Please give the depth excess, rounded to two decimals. -3.08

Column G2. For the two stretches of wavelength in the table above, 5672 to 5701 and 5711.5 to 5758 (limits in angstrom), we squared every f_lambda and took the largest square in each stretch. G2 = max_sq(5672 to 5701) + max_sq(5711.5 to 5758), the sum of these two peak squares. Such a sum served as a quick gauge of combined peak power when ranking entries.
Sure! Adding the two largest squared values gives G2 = 7165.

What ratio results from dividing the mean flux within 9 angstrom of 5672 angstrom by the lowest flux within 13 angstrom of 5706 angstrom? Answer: 1.4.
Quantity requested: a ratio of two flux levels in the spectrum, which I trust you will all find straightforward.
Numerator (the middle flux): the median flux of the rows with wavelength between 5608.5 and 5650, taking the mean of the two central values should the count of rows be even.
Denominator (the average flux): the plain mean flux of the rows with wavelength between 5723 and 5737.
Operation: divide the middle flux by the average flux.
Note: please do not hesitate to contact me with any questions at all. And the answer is 1.22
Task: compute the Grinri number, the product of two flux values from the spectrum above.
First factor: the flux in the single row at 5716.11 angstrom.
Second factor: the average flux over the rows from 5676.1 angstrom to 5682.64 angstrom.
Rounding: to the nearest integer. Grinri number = 2494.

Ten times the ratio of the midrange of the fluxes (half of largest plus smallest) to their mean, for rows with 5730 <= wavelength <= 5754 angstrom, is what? 9.6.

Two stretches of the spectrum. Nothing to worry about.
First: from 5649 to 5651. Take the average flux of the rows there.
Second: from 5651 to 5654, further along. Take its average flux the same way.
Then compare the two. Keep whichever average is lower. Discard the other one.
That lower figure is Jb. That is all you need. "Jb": 54.3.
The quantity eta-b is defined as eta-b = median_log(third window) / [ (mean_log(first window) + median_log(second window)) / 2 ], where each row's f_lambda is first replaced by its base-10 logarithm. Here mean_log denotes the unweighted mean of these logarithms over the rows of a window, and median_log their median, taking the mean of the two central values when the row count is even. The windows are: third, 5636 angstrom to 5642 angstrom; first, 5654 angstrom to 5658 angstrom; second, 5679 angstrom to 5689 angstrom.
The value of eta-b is 1.00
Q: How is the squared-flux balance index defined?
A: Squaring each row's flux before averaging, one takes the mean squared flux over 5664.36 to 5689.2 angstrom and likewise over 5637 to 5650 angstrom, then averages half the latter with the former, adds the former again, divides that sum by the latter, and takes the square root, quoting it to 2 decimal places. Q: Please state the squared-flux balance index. 1.33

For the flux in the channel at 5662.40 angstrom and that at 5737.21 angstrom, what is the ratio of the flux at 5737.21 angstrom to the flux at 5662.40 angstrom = 0.887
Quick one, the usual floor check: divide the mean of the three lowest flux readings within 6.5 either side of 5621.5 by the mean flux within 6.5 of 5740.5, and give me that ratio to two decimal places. 1.00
